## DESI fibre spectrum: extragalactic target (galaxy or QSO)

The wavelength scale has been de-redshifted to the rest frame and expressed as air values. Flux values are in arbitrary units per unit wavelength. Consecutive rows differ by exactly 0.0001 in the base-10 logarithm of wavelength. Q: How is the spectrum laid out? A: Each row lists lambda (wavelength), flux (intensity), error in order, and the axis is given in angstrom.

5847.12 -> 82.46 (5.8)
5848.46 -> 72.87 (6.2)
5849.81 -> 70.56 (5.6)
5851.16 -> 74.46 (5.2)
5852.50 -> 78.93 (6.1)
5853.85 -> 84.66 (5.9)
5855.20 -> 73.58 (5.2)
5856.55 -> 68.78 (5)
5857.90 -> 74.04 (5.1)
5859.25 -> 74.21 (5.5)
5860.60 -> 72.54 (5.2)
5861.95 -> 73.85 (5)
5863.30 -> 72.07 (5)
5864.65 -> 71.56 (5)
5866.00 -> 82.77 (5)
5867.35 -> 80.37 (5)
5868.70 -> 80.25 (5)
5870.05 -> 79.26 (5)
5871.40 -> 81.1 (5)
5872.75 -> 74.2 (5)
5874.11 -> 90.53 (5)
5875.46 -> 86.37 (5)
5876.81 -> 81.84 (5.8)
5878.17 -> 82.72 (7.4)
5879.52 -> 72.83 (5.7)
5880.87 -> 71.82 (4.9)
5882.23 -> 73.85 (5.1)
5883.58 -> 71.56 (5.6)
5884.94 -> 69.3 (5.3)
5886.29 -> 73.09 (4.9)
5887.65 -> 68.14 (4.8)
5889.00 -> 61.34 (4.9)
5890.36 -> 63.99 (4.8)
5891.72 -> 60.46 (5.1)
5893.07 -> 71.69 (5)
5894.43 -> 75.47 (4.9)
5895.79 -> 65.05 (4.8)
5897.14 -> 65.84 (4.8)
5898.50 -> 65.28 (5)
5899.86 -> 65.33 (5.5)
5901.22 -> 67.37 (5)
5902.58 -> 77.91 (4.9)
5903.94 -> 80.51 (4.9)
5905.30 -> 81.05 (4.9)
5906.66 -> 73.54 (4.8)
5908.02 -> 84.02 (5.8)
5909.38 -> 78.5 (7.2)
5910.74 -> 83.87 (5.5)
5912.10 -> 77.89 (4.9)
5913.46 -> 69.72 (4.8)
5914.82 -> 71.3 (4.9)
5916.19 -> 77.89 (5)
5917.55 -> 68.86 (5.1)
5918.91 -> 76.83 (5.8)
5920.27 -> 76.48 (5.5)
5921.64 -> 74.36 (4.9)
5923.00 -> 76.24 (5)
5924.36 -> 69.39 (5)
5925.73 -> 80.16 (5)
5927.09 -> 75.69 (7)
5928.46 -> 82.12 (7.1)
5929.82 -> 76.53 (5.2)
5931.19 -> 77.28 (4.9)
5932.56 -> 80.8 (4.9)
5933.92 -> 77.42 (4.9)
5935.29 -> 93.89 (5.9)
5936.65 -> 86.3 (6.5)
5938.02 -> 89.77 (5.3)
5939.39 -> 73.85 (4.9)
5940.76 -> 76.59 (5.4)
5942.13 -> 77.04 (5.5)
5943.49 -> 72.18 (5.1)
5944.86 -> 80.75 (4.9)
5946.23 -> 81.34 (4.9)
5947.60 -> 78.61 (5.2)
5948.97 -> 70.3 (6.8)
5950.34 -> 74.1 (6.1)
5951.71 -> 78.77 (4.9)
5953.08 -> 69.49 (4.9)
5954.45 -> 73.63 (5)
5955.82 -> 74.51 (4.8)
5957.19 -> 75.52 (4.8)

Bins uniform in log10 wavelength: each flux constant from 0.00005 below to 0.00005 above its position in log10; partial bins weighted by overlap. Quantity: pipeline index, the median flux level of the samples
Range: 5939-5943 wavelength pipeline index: 77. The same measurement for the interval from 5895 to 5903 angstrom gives 66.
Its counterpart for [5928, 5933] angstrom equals 79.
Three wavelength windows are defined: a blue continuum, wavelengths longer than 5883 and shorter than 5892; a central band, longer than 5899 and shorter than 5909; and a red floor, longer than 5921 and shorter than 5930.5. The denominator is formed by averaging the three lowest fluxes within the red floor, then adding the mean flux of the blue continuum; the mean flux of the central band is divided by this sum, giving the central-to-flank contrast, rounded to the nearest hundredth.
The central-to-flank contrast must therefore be 0.54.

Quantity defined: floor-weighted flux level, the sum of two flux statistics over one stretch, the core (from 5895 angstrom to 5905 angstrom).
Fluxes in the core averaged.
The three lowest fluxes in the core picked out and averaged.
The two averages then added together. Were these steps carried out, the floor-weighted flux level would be 135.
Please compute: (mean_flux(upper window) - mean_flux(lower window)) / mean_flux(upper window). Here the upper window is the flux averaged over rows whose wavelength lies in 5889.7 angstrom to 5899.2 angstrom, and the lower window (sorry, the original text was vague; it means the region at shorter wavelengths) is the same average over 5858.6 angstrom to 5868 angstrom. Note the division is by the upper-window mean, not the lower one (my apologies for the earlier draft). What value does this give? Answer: -0.127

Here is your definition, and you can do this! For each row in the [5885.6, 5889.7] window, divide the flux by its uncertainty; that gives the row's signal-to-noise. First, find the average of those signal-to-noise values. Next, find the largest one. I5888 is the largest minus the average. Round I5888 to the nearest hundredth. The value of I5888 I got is 1.04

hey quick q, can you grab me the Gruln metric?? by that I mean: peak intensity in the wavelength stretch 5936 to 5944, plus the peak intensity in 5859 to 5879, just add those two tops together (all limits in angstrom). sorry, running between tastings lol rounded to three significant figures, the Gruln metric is 180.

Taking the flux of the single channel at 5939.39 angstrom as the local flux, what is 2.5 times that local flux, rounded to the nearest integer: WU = 185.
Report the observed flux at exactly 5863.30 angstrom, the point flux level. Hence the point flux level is 72.07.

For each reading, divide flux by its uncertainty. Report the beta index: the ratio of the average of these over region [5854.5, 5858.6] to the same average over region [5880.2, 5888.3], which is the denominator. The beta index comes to 1.01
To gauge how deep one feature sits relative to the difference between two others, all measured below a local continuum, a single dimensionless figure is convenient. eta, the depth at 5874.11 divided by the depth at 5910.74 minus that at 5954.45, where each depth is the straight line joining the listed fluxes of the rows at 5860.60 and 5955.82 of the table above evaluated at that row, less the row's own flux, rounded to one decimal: 1.6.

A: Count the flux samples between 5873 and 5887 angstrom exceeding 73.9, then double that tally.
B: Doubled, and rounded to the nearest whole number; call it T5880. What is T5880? 8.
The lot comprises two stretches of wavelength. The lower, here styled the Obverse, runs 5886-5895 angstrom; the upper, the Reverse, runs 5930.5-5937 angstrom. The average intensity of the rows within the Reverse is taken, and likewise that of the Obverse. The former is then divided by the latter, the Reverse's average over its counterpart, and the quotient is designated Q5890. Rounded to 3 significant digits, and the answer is 1.23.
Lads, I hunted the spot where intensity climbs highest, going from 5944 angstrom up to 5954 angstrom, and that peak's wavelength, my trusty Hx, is 5946.23 angstrom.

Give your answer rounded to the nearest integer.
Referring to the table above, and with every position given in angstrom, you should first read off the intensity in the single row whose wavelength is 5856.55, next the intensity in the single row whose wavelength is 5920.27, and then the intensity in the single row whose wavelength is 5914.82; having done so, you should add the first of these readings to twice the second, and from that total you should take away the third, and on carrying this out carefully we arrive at 150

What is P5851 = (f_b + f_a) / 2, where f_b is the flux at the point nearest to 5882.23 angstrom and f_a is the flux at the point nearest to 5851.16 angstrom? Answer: 74.2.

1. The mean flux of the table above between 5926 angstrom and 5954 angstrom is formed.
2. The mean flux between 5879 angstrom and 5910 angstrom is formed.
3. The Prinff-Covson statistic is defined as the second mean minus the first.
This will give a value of -7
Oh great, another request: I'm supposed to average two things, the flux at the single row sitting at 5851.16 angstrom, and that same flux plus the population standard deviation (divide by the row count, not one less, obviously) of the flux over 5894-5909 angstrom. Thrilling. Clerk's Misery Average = 78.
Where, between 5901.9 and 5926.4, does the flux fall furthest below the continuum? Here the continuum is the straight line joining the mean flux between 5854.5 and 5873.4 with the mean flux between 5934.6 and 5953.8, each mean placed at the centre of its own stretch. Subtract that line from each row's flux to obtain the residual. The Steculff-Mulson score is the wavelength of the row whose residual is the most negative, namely 5917.55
